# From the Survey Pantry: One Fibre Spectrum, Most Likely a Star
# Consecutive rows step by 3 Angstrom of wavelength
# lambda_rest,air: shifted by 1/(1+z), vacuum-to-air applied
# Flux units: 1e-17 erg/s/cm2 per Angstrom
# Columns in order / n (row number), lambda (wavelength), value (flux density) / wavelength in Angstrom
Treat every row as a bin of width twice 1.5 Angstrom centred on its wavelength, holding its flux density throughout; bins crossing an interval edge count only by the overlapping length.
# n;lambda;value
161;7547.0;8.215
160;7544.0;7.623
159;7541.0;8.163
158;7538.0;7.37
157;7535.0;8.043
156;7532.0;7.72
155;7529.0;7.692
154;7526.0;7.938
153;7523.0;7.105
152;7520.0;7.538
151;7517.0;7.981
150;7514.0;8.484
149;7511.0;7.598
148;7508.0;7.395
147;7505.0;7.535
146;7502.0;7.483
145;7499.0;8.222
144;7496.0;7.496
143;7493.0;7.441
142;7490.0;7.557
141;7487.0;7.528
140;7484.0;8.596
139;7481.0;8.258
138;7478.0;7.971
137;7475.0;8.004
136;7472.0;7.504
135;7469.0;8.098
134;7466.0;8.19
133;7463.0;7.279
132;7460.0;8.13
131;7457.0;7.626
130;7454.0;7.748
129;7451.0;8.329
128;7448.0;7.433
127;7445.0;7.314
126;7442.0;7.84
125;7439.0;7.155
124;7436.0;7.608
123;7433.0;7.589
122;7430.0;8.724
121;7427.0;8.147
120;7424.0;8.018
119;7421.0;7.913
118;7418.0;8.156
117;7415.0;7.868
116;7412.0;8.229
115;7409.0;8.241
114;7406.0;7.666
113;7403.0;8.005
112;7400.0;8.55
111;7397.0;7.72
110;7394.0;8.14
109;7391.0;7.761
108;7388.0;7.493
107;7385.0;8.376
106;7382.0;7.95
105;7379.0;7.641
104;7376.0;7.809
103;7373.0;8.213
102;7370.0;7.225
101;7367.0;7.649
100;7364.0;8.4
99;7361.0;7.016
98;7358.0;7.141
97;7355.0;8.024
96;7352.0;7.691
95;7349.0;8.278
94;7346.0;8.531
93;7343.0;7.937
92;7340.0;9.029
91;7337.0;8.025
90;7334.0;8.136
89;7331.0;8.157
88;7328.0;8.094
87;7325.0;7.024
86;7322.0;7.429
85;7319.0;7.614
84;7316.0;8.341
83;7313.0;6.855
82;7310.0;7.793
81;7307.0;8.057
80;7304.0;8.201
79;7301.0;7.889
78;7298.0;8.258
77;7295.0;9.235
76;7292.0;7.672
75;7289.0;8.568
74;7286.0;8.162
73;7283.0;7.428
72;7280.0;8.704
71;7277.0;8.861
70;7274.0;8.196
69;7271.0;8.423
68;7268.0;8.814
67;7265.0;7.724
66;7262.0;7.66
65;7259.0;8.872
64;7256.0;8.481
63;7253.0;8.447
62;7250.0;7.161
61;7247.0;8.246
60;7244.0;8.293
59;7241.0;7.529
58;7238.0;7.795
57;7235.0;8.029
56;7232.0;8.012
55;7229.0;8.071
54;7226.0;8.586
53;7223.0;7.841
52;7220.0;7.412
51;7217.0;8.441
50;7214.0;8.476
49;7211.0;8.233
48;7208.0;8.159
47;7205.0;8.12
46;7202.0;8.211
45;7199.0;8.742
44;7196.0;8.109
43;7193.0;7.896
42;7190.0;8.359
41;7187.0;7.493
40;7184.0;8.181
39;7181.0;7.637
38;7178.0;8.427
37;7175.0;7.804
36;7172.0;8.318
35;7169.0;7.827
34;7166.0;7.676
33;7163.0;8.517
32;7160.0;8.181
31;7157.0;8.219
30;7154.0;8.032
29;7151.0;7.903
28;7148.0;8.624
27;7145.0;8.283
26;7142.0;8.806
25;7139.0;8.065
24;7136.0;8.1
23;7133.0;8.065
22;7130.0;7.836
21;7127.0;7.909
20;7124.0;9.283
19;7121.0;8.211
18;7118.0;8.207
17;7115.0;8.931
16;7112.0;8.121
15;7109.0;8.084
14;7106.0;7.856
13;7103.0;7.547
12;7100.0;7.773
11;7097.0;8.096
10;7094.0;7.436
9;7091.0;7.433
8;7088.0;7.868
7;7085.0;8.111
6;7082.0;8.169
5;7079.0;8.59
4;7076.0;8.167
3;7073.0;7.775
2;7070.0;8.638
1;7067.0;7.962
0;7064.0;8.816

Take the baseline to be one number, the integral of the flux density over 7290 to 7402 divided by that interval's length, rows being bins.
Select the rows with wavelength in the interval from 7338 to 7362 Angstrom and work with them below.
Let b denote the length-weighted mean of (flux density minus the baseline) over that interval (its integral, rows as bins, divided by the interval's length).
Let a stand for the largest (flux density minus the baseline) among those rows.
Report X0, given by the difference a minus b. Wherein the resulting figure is 1.05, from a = 1.1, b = 0.05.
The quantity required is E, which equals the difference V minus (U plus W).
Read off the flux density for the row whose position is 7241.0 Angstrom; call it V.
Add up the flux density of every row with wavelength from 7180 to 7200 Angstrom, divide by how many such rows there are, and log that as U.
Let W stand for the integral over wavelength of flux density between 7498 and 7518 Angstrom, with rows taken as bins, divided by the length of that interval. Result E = -8.33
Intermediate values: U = 8.1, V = 7.529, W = 7.80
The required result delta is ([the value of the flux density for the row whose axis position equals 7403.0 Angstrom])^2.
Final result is 64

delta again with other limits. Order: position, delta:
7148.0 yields 74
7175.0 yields 61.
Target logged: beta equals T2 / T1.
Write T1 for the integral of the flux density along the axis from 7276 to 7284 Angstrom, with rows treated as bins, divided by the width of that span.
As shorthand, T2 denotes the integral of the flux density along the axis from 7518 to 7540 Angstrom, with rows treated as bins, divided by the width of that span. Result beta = 0.92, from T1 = 8.35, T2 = 7.65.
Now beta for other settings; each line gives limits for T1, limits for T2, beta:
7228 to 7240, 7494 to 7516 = 0.97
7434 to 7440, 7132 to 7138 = 1.09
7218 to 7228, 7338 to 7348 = 1.06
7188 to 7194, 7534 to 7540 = 0.95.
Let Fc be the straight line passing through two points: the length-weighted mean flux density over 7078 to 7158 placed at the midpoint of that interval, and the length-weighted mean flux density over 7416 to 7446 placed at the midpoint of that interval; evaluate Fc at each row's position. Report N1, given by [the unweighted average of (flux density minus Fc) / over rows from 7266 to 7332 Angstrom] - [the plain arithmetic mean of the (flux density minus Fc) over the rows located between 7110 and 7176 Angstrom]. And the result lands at -0.01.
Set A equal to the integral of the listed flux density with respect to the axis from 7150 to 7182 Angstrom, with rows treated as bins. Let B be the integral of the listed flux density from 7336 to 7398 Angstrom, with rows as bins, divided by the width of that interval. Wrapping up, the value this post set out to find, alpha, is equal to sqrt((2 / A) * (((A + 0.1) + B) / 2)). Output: 1.02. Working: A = 258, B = 7.9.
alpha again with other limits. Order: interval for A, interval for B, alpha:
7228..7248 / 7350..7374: 1.02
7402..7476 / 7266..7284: 1.01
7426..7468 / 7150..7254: 1.01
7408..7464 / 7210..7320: 1.01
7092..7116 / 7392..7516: 1.02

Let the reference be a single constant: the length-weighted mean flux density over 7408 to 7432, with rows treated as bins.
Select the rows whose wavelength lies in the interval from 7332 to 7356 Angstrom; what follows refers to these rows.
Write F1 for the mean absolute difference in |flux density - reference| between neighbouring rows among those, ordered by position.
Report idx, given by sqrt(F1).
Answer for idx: 0.61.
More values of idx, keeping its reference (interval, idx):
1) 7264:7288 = 0.60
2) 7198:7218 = 0.39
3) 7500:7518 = 0.39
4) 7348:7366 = 0.71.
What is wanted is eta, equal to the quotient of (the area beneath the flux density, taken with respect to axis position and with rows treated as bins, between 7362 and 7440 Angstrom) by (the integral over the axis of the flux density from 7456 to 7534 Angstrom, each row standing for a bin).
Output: 1.02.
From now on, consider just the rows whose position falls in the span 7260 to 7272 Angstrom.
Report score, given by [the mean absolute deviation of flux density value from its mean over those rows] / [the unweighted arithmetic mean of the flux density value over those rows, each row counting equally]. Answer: 0.057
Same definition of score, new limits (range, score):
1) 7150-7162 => 0.014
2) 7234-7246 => 0.032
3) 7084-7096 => 0.036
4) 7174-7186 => 0.036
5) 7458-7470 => 0.041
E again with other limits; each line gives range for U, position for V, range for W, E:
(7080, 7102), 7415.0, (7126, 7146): -8.13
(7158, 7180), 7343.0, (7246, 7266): -8.26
